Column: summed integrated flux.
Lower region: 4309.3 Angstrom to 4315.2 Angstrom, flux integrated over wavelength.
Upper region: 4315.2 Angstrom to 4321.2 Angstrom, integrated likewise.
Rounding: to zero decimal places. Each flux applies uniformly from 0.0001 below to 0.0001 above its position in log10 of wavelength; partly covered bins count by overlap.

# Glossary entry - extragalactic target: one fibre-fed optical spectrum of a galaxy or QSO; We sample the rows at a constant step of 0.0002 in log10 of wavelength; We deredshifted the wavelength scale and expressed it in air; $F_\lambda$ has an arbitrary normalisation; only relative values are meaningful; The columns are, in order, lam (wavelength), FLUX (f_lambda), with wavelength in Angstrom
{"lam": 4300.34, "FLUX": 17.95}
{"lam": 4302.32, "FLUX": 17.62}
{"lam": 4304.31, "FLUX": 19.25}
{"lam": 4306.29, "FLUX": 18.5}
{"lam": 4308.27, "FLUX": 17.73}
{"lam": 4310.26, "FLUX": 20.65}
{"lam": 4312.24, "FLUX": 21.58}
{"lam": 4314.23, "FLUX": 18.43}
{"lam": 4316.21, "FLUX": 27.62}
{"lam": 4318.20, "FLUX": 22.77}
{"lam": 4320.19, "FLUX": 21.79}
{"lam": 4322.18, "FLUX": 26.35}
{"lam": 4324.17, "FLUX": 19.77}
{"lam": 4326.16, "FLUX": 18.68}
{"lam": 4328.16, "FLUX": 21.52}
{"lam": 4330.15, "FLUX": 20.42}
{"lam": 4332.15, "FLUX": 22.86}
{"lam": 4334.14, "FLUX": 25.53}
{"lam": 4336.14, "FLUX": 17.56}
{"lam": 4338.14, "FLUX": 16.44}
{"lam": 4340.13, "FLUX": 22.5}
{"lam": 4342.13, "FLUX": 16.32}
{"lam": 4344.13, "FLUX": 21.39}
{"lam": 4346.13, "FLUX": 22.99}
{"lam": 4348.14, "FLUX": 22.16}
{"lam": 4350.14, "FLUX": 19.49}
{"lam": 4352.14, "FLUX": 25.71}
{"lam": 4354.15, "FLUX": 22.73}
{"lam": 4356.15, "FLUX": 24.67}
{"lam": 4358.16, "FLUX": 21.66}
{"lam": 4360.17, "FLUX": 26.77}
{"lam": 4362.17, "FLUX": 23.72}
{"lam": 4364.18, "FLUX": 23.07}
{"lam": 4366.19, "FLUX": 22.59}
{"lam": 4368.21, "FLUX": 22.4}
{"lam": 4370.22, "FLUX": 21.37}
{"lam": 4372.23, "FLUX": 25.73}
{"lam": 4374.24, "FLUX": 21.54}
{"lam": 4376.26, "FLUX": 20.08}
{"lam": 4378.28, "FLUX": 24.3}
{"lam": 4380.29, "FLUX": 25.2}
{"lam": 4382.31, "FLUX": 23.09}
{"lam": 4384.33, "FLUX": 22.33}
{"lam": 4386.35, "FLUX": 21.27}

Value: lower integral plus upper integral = 264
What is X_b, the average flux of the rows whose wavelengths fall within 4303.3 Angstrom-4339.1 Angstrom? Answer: 21.0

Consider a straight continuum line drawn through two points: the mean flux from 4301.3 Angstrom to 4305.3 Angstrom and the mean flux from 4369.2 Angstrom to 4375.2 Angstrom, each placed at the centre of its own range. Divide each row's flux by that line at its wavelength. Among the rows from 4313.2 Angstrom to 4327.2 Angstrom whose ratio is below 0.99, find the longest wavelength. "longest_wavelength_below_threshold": 4326.16 Angstrom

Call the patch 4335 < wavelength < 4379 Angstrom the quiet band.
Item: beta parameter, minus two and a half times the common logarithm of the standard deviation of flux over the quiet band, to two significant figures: -1.1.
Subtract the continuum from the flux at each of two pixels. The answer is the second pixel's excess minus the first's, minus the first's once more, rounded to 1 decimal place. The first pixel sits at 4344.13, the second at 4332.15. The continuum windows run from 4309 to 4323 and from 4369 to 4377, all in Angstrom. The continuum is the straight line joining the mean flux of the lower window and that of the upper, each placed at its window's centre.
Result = 2.4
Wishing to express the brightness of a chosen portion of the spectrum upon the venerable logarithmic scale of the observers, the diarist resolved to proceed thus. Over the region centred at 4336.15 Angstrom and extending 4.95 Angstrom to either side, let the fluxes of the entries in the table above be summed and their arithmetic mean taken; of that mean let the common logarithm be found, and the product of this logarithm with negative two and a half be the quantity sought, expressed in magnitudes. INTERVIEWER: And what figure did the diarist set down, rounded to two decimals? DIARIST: -3.30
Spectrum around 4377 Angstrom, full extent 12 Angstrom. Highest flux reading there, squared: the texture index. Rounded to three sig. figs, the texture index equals 662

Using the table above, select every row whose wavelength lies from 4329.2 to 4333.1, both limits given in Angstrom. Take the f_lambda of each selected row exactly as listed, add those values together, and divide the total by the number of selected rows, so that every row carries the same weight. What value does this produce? 21.6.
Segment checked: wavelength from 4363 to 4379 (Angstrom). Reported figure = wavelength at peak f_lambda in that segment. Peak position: 4372.23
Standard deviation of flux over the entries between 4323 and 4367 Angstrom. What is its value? 2.8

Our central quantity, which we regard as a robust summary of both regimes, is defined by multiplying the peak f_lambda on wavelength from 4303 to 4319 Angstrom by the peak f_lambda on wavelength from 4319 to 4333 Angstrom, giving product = 728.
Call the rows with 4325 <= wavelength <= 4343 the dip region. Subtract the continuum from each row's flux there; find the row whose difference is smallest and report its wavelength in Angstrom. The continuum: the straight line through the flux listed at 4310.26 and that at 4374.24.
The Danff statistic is 4342.13 Angstrom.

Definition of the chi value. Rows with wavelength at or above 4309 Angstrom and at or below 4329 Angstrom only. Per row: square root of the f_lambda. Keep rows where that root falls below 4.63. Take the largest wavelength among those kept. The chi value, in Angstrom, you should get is 4326.16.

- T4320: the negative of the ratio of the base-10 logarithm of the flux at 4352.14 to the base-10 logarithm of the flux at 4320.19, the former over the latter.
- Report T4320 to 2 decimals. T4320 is -1.05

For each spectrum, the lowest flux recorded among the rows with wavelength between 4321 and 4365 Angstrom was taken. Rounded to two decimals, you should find 16.32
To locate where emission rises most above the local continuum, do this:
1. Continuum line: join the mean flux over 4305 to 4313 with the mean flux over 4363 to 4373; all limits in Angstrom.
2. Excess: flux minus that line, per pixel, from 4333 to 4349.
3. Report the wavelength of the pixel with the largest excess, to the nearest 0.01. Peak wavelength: 4334.14 Angstrom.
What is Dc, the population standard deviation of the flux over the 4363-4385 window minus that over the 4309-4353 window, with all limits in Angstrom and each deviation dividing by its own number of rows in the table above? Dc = -1.4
